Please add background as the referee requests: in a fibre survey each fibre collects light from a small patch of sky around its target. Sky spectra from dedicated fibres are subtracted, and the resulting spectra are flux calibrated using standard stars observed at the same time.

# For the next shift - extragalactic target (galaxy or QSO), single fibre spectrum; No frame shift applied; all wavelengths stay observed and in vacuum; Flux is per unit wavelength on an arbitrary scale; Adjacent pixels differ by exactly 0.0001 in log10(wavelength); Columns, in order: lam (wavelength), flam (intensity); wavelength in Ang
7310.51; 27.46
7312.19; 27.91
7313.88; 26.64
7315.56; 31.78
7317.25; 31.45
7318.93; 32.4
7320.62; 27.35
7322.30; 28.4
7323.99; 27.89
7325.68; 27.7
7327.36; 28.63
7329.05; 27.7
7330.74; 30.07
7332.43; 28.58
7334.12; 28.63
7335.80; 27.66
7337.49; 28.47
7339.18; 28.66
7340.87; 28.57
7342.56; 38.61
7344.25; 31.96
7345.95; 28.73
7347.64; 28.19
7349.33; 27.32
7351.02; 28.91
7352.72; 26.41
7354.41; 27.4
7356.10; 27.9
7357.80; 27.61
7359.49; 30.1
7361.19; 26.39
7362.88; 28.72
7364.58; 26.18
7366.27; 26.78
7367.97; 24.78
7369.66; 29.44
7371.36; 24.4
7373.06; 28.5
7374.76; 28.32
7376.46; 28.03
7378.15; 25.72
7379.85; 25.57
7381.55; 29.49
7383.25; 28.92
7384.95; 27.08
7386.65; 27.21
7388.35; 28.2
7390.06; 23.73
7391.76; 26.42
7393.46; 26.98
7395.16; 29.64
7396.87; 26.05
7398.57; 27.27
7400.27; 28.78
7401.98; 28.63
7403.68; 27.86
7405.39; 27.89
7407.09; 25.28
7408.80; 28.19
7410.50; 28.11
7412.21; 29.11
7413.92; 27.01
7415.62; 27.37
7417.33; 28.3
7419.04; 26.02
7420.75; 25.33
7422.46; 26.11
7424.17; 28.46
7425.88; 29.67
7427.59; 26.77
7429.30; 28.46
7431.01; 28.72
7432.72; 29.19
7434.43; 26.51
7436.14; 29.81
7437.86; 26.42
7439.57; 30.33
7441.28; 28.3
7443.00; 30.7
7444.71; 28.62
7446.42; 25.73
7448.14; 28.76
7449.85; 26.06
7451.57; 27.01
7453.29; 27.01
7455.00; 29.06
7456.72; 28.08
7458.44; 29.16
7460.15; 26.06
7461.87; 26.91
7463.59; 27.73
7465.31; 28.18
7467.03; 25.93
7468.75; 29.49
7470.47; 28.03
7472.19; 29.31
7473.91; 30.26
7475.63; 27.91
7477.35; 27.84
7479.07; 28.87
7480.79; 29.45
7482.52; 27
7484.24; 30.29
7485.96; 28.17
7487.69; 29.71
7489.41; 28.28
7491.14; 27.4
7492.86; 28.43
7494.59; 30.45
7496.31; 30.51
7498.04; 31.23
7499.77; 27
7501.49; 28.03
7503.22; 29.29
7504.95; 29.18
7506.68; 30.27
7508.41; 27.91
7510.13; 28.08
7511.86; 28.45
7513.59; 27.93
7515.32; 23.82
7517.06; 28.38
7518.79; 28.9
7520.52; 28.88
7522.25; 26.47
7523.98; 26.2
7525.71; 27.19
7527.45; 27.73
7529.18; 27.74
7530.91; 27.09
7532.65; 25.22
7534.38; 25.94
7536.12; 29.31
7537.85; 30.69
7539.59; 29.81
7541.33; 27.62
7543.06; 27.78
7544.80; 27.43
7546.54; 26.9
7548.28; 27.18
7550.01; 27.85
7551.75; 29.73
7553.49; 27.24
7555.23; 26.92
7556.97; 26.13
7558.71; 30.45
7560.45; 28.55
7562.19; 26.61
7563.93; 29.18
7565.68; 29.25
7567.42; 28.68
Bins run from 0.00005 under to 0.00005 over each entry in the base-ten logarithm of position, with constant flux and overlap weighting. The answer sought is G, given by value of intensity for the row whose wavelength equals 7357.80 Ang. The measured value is 27.61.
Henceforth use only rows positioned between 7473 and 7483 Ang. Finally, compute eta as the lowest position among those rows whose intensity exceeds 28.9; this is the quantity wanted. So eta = 7473.91 Ang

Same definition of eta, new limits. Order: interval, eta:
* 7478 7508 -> 7480.79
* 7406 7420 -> 7412.21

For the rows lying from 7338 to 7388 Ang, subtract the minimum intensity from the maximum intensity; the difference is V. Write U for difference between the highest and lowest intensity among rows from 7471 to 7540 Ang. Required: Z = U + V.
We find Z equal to 22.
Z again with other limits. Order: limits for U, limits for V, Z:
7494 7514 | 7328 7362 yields 16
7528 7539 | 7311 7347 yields 17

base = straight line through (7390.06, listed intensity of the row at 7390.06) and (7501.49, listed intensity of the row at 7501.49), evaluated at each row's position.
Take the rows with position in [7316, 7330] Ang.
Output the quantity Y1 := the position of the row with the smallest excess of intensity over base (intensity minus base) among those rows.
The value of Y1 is 7320.62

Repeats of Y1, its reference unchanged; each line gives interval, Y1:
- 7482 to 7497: 7482.52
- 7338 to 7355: 7352.72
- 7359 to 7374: 7371.36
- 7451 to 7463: 7460.15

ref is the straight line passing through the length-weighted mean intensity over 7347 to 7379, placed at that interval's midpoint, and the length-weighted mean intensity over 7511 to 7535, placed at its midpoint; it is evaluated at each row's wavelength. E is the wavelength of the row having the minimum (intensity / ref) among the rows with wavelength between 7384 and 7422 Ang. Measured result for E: 7390.06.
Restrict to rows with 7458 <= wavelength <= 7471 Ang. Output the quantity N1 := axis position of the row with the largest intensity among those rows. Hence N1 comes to 7468.75 Ang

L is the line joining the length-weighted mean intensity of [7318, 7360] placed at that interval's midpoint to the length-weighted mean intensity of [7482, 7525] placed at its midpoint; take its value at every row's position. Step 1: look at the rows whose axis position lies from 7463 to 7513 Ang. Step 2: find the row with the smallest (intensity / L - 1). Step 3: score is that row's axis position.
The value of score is 7467.03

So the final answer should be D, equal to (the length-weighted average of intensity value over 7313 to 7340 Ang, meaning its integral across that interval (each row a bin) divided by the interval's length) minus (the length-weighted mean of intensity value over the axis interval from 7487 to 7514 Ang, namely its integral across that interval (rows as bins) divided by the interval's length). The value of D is 0.0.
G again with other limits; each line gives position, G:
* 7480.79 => 29.45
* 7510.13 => 28.08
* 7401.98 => 28.63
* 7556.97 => 26.13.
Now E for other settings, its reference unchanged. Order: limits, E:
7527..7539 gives 7532.65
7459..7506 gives 7467.03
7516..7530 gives 7523.98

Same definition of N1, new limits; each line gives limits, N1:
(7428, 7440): 7439.57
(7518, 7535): 7518.79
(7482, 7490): 7484.24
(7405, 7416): 7412.21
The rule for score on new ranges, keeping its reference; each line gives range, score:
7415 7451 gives 7420.75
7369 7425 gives 7390.06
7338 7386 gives 7371.36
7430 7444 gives 7437.86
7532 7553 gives 7532.65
